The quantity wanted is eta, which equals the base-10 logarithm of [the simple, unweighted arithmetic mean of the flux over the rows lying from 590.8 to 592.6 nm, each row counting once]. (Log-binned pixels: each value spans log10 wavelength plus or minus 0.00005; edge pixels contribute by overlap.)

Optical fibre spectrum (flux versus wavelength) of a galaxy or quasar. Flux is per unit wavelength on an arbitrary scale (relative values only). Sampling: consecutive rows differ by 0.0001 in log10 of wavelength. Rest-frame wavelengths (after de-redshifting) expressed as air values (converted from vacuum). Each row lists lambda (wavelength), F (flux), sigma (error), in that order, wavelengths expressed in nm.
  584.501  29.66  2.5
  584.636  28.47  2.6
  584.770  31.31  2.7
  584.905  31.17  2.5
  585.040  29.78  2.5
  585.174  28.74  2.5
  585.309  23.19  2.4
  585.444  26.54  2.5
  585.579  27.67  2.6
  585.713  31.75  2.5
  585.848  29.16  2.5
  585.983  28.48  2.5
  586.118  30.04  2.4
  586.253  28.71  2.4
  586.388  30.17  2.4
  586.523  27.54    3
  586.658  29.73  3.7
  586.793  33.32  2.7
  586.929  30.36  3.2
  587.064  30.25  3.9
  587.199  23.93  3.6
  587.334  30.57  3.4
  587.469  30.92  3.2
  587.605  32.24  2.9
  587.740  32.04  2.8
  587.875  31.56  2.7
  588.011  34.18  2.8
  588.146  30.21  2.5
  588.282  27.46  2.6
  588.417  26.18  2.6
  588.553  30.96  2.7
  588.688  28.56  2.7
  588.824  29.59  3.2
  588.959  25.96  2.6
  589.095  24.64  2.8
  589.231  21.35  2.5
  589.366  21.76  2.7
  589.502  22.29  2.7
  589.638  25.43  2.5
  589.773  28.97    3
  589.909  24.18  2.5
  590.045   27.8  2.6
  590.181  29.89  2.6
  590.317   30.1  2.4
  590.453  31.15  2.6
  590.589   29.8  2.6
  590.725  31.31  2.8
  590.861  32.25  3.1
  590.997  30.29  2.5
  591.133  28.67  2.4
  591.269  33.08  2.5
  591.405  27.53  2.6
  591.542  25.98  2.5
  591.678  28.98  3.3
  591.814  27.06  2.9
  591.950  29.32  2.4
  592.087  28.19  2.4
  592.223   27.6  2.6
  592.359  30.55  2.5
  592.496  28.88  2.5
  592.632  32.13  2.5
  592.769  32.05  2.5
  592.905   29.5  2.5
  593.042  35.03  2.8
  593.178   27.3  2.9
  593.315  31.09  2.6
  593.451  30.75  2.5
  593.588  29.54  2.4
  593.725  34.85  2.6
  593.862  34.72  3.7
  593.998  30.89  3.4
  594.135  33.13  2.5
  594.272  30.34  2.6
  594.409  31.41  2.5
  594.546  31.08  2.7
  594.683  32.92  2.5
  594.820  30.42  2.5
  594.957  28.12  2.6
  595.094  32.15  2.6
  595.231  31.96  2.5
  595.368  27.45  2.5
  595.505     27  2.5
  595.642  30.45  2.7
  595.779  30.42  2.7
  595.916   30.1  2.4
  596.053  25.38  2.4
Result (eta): 1.46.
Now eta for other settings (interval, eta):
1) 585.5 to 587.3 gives 1.47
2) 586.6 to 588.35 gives 1.48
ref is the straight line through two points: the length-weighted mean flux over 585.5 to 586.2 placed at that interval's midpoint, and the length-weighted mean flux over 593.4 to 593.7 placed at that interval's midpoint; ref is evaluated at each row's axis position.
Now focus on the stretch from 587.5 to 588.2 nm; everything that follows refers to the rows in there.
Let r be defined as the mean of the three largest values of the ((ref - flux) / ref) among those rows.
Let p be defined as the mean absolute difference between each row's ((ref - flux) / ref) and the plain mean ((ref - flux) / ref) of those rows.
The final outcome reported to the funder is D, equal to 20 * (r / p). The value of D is -32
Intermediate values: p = 0.032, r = -0.05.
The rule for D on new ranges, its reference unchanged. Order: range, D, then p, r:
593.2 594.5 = 7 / 0.051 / 0.02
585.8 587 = 22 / 0.037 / 0.04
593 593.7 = 16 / 0.061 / 0.05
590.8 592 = 39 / 0.059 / 0.12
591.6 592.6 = 64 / 0.029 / 0.09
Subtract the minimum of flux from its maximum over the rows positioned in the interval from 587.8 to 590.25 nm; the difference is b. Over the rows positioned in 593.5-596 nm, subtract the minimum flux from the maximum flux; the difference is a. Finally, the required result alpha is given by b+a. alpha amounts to 20.7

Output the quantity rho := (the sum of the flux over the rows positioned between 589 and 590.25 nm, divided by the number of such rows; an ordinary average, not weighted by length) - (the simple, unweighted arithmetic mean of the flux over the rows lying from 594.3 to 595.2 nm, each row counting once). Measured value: -6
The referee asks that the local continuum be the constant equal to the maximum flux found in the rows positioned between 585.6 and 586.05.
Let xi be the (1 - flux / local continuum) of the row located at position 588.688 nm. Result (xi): 0.10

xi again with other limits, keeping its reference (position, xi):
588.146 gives 0.05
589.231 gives 0.33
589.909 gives 0.24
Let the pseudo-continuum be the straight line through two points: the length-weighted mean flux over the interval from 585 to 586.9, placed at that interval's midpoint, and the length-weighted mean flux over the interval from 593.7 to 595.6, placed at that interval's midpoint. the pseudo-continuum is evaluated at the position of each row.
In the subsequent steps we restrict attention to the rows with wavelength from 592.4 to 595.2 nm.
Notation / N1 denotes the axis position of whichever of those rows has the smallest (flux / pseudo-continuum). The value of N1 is 593.178 nm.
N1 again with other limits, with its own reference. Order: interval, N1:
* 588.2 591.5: 589.231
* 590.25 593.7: 591.542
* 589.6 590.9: 589.909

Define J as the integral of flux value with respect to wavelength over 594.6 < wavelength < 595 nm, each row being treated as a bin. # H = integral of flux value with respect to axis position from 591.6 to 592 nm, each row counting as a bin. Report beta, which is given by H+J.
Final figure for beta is 23.6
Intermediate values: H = 11.4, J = 12.3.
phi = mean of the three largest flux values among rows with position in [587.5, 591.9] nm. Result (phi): 33.2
